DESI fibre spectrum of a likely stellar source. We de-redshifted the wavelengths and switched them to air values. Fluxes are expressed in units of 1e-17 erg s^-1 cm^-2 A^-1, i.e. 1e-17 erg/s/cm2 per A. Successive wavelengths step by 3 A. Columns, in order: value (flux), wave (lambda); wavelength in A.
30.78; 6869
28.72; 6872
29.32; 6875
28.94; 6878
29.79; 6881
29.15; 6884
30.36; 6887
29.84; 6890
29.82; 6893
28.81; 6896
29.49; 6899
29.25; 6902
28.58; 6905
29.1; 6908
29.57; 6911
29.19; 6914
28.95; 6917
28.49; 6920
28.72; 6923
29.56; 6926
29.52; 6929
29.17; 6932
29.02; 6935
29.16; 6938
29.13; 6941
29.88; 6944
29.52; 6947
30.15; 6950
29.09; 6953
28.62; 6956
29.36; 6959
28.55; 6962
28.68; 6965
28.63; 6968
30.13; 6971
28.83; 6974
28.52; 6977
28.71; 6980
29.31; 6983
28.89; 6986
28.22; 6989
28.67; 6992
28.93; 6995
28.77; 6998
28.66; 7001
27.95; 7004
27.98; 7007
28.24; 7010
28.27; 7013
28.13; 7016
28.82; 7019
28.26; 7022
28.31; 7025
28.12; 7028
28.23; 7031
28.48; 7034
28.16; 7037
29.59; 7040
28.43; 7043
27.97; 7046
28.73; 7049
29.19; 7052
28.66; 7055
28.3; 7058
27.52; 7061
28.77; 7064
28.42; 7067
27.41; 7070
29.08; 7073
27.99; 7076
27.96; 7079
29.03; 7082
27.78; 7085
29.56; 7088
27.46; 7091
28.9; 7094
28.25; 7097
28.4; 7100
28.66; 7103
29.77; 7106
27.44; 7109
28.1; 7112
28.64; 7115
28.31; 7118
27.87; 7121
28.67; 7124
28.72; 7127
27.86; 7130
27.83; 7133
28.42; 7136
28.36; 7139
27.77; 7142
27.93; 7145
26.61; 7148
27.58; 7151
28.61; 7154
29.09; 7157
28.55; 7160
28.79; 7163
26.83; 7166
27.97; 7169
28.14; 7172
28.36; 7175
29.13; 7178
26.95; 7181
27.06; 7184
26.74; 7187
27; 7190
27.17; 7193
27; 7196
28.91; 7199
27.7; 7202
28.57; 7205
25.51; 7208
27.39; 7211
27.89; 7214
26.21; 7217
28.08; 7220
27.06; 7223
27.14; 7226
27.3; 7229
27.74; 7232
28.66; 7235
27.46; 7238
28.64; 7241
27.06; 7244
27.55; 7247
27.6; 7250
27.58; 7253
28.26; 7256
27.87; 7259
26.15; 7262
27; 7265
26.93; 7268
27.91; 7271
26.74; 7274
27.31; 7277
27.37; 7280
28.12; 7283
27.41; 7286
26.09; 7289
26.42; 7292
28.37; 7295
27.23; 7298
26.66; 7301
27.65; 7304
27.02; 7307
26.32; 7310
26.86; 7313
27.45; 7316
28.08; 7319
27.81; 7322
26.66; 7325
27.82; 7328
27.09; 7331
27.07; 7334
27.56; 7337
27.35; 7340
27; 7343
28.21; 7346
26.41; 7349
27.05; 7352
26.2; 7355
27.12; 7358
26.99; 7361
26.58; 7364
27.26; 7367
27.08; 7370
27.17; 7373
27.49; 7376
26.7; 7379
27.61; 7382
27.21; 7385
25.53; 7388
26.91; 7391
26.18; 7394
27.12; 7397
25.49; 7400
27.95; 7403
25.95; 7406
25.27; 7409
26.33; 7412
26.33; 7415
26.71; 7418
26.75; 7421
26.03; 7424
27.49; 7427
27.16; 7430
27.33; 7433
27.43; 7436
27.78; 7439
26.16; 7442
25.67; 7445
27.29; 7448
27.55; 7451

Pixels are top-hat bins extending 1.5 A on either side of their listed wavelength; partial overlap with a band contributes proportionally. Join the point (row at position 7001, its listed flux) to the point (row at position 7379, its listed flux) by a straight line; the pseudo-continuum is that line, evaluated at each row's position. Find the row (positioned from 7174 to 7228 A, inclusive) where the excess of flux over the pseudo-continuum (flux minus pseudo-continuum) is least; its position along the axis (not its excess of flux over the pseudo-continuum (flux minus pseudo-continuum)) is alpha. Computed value 7208 A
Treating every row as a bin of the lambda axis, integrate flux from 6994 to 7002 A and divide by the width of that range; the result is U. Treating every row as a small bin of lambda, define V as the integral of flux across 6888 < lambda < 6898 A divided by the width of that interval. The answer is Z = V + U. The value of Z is 58.3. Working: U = 28.8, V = 29.5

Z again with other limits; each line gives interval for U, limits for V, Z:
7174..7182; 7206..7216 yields 55.2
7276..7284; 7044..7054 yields 56.2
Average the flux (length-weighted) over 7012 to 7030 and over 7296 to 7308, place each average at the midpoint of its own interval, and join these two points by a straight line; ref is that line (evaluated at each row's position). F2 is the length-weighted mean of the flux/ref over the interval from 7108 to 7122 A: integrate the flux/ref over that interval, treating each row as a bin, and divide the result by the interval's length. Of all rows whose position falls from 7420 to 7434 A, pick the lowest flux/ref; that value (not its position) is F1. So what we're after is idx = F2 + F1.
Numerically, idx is 1.980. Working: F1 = 0.975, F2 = 1.006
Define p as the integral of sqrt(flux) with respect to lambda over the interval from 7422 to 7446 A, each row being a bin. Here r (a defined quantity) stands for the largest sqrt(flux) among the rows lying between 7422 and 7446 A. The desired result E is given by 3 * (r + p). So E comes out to 389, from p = 124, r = 5.27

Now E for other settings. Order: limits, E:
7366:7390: 390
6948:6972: 405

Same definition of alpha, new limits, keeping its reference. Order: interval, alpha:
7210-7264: 7217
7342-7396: 7388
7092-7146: 7109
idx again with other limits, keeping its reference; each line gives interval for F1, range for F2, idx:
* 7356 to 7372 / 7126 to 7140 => 1.999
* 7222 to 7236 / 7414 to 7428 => 1.981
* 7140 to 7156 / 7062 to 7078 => 1.963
